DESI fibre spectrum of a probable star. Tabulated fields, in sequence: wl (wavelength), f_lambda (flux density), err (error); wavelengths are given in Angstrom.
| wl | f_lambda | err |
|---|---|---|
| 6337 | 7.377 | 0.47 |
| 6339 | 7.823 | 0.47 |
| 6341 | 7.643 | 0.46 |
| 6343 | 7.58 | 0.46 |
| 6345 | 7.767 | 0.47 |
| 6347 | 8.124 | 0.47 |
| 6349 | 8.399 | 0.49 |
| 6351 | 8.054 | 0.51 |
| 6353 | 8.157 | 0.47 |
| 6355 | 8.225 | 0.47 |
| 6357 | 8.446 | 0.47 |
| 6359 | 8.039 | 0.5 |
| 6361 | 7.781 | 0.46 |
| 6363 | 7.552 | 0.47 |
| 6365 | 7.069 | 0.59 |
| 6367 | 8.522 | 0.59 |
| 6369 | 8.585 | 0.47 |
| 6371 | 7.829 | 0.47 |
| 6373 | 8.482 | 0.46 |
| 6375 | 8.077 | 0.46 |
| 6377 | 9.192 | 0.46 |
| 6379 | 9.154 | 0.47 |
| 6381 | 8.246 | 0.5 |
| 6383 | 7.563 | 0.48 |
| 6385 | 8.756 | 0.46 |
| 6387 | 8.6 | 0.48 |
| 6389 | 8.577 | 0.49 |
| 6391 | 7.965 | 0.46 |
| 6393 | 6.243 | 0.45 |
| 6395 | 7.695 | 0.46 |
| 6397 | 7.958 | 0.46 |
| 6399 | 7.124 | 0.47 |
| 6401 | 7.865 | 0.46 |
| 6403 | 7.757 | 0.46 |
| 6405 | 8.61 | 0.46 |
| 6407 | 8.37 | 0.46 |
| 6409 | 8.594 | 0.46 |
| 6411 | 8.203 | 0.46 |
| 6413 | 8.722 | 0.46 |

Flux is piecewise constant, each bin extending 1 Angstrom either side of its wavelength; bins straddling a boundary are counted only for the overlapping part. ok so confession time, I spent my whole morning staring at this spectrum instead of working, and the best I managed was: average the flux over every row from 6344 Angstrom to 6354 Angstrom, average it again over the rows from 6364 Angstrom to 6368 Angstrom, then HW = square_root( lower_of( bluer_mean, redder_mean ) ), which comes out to 2.79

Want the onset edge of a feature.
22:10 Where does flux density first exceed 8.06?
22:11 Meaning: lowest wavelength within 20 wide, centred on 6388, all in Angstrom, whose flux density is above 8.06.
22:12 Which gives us 6379 Angstrom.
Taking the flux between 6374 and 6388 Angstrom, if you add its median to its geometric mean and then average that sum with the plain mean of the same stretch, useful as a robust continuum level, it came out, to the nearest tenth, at 12.8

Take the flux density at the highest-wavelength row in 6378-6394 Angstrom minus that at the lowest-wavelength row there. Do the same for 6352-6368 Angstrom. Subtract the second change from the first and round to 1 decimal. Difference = -3.3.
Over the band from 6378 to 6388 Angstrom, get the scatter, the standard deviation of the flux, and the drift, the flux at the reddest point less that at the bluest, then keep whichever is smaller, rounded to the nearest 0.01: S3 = -0.55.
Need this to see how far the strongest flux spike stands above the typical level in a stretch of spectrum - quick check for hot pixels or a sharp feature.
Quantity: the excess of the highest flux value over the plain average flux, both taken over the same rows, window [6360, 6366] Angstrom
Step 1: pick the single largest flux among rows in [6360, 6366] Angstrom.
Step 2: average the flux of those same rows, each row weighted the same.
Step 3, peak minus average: 0.31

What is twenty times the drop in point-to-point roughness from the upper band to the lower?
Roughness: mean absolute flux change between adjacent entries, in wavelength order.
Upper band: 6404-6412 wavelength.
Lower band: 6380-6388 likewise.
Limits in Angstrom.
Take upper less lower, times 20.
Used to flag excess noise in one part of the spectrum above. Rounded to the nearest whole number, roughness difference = -8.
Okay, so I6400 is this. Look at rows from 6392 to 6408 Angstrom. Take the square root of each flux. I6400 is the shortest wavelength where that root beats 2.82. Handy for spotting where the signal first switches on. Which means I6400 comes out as 6397 Angstrom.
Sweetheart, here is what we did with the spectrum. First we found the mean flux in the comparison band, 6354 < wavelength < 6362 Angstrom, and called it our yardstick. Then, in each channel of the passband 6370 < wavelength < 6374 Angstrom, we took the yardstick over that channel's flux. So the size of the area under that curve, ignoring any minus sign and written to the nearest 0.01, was 3.99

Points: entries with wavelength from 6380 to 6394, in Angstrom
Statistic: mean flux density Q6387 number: 7.99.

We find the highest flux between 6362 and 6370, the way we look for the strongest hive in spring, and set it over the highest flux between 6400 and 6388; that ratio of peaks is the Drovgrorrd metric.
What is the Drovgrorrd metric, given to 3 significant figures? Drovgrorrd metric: 1.00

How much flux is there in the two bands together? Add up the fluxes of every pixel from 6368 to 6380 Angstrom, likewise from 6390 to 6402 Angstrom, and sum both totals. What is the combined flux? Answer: 96.2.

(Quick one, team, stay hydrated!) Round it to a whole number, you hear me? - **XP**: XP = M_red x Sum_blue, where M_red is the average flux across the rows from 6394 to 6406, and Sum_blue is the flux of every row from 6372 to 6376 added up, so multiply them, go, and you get 130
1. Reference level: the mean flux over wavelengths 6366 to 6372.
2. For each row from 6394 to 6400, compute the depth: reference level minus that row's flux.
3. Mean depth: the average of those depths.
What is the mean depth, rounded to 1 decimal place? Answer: 0.7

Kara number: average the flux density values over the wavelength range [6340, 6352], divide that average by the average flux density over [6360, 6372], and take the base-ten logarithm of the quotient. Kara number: 0.00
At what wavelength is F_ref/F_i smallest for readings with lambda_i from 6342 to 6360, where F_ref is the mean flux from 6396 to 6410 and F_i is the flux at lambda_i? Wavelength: 6357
